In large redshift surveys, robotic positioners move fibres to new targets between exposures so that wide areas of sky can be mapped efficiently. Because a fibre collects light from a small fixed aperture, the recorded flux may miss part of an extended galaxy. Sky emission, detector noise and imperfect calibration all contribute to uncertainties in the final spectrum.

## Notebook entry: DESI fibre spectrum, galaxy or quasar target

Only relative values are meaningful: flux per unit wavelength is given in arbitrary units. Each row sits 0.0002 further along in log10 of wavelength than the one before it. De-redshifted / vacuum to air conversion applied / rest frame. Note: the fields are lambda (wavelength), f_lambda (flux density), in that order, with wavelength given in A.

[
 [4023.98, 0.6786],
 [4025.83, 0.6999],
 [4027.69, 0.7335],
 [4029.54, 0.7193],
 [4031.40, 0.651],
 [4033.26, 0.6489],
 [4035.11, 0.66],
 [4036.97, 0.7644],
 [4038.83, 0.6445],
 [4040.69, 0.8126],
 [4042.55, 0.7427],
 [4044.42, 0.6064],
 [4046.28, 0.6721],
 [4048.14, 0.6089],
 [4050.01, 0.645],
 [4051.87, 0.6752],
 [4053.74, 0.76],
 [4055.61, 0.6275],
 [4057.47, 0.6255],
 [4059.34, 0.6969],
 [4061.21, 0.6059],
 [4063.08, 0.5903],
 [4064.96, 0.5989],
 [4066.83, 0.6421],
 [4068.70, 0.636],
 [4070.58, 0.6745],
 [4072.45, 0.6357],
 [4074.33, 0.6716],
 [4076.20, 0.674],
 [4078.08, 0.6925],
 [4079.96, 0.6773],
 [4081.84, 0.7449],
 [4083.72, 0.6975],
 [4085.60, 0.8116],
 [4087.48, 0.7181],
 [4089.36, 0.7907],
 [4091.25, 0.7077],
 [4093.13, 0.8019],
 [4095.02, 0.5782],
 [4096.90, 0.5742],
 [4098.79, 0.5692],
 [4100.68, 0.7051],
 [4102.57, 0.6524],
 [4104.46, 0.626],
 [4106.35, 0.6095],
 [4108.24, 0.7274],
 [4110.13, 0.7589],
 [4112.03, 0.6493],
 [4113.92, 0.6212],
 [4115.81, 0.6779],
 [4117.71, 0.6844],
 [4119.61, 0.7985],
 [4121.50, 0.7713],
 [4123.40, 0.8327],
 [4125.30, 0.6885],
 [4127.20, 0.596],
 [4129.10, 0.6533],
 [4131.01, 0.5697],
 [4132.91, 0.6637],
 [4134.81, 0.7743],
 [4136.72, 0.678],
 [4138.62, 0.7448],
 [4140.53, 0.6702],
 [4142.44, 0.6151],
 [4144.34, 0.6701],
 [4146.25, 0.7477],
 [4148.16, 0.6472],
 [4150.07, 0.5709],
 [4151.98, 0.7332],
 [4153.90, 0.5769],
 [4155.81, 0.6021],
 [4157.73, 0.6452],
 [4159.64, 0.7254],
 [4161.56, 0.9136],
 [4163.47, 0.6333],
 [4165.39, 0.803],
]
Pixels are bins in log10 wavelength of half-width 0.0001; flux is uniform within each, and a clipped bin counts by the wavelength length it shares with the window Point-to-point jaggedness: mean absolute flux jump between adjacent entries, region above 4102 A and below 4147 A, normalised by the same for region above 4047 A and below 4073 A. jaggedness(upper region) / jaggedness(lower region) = 1.5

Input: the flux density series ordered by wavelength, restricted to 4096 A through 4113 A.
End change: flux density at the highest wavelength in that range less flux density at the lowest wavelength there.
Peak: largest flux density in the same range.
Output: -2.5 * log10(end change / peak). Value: 2.5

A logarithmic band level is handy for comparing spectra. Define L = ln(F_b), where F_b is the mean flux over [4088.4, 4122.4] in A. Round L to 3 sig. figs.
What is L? -0.380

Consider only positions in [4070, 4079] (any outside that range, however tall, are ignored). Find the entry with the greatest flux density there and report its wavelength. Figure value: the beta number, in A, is 4078.08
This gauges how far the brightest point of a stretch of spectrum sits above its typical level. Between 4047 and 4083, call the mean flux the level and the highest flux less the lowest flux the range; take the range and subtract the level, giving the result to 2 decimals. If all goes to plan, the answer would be -0.49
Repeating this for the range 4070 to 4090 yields -0.53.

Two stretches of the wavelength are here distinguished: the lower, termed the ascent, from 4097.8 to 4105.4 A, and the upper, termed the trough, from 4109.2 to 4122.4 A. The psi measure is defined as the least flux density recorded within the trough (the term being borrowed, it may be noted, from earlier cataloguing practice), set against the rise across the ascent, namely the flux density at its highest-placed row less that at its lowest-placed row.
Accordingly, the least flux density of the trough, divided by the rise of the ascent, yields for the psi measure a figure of 11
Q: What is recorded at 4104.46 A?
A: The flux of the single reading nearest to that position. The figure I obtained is 0.626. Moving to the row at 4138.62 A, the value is 0.7448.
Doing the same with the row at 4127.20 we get 0.596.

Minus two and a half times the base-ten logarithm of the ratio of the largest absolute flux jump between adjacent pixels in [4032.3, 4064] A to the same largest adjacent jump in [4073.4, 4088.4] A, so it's -0.4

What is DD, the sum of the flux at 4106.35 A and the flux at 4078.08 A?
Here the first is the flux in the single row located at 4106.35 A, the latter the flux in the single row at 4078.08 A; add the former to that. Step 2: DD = 1.30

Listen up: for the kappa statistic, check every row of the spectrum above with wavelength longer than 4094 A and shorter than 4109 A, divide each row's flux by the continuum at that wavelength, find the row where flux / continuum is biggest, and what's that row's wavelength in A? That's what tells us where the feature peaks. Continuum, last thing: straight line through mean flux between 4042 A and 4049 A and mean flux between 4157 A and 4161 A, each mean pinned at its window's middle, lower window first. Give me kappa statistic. 4108.24 A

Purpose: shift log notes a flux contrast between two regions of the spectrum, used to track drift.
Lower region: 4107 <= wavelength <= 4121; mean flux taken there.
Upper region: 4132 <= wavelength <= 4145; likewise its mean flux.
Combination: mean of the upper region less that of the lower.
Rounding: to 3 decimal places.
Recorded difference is -0.014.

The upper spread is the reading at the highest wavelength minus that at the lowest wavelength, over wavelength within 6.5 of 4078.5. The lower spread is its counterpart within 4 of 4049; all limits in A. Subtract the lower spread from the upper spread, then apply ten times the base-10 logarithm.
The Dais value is -12.3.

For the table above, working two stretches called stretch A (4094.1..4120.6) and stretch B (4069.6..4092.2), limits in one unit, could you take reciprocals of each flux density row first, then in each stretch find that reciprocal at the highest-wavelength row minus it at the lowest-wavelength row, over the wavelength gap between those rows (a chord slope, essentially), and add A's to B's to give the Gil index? -0.023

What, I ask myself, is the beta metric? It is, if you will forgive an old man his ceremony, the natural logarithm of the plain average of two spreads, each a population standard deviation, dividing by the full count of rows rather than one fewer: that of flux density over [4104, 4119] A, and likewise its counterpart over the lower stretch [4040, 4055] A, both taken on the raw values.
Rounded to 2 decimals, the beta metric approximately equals -2.82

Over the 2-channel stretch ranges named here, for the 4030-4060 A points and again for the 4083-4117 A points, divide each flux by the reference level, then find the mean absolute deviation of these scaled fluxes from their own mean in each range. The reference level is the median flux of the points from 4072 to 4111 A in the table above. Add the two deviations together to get 0.163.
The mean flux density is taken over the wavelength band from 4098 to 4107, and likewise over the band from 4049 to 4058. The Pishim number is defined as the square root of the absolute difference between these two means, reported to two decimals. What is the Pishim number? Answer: 0.18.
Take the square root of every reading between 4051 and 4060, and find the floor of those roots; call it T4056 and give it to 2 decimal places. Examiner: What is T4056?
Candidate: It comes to 0.79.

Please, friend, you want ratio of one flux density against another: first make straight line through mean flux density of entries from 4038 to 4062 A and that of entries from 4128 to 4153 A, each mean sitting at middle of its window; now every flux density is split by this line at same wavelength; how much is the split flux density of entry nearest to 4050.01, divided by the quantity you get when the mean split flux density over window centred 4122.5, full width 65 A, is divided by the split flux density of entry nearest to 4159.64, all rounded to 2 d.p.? 1.03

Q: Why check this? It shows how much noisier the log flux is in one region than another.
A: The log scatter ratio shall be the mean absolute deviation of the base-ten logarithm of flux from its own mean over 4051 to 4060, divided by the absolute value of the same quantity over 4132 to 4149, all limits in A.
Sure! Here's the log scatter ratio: 1.0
